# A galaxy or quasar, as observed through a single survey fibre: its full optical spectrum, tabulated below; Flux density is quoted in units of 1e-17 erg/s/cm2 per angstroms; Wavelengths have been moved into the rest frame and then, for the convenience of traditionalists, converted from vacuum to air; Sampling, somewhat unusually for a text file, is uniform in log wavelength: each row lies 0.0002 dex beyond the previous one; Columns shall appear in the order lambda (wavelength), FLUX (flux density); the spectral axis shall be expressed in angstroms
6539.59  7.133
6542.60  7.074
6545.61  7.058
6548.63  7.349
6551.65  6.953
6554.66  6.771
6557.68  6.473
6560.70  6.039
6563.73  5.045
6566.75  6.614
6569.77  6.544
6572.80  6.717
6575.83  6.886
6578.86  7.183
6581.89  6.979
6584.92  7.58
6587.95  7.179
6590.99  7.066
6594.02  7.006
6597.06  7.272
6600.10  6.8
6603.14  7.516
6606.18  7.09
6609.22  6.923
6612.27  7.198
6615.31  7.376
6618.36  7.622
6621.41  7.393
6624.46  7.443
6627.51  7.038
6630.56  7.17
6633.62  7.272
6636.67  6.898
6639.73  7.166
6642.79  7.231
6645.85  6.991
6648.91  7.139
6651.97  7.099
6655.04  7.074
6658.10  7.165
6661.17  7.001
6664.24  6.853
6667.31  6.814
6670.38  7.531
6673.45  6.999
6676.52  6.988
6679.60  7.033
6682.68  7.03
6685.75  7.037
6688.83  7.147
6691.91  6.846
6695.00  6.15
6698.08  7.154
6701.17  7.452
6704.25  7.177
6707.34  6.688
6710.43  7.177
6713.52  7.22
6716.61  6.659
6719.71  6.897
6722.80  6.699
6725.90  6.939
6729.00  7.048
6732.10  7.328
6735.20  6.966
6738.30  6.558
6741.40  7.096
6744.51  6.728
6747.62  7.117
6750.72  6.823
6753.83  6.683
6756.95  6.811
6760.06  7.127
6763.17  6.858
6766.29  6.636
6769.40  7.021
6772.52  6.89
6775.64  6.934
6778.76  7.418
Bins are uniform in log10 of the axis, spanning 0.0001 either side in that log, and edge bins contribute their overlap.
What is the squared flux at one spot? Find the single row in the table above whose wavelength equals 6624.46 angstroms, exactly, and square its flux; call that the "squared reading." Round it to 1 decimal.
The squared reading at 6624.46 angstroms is 55.4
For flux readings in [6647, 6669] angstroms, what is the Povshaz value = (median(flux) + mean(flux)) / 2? 7.05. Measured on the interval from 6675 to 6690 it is 7.04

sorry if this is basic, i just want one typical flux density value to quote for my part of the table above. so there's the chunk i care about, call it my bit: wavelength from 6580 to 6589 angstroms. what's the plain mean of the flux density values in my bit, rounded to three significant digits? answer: 7.25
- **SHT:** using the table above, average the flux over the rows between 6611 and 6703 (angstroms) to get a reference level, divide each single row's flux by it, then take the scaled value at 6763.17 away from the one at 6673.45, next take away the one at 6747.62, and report -0.98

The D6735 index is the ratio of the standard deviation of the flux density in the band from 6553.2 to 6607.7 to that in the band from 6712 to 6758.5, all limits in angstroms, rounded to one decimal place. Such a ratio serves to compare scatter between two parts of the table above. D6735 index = 2.6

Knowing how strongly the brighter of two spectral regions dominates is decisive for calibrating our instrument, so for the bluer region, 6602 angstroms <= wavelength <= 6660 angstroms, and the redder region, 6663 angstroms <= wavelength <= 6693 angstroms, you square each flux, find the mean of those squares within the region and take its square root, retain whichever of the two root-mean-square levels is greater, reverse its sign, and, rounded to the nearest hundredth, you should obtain -7.20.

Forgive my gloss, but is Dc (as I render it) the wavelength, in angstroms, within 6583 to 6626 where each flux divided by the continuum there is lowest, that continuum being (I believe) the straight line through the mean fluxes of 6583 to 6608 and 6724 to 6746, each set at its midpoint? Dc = 6600.10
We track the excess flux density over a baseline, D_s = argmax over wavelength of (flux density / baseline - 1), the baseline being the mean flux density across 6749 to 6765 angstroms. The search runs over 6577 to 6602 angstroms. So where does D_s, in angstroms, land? 6584.92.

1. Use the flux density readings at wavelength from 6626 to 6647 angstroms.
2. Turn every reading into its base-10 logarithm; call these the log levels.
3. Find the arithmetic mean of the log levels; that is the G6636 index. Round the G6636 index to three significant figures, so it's 0.852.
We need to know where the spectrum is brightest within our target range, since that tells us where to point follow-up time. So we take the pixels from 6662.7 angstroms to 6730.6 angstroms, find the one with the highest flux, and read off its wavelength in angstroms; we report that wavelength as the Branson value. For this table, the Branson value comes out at 6670.38 angstroms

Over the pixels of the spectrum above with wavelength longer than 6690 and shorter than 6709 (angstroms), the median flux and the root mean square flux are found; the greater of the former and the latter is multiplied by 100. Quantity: 700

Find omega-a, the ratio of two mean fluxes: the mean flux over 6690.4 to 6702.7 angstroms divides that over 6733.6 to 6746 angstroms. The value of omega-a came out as 0.99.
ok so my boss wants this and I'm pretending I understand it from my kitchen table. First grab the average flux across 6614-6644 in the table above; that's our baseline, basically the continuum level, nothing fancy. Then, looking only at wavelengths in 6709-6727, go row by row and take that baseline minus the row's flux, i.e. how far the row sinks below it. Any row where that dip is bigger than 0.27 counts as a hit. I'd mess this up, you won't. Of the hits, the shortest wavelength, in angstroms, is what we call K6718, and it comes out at 6716.61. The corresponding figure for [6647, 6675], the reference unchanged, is 6664.24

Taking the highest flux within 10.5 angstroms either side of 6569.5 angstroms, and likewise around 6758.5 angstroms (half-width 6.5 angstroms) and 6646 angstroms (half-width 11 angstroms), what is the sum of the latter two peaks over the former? 2.00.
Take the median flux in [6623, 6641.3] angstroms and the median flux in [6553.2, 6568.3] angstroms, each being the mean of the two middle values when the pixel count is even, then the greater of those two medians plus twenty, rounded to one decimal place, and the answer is 27.2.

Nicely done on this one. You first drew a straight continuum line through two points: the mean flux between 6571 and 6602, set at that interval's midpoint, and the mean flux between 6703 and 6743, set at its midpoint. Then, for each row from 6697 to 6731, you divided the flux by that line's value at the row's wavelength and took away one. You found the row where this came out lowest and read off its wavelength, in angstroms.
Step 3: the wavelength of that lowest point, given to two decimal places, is 6716.61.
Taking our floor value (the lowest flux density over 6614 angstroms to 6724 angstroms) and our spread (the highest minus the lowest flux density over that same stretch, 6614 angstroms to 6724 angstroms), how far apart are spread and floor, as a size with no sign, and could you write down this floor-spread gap 4.7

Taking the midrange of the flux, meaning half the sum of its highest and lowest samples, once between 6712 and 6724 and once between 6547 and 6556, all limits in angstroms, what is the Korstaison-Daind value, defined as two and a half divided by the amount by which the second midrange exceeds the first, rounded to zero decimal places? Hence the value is 21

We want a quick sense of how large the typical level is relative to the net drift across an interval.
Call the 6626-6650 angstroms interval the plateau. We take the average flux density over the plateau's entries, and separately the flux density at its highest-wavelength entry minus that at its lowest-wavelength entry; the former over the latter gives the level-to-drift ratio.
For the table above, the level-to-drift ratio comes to 70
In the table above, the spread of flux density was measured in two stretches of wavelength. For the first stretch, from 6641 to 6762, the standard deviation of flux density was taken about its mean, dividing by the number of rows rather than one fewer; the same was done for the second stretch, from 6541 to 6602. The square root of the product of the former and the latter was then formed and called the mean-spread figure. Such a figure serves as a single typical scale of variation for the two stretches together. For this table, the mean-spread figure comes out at 0.36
